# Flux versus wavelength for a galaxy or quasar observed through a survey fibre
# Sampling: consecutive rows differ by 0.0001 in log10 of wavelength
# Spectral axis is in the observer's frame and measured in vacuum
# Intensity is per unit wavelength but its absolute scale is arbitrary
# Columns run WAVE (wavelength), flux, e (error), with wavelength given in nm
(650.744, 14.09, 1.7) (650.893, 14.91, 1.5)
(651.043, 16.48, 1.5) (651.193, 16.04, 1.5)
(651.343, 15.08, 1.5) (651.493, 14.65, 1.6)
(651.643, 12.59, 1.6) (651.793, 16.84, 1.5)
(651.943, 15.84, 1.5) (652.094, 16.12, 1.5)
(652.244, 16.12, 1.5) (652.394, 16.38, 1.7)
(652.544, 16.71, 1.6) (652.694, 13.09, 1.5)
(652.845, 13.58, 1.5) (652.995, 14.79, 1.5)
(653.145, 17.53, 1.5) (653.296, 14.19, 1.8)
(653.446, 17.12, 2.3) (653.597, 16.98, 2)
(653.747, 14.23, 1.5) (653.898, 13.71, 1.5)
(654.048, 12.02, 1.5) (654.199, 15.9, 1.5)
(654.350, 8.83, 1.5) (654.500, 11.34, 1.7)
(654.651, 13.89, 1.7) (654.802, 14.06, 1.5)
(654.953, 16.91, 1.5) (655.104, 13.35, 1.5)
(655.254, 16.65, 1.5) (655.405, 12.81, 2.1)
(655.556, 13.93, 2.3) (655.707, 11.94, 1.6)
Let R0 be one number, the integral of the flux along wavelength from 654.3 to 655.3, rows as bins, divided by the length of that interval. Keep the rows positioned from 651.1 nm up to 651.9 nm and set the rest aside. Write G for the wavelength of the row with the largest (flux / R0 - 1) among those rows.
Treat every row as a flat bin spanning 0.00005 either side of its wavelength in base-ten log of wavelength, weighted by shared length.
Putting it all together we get 651.793 nm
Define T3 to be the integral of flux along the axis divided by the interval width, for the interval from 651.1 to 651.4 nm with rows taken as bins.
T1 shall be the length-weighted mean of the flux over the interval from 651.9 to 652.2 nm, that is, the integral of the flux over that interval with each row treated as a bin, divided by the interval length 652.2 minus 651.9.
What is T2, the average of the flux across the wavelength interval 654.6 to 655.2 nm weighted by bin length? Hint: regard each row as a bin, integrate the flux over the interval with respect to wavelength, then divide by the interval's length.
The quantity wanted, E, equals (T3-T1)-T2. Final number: -15.0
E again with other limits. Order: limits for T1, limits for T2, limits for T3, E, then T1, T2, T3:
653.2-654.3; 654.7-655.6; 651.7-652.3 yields -13.3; 14.8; 14.6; 16.1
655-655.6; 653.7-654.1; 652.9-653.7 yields -11.7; 14.3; 13.3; 16.0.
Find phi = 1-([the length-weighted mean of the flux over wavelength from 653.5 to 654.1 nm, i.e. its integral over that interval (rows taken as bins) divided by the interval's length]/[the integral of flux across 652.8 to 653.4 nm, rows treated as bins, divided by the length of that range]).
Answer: 0.05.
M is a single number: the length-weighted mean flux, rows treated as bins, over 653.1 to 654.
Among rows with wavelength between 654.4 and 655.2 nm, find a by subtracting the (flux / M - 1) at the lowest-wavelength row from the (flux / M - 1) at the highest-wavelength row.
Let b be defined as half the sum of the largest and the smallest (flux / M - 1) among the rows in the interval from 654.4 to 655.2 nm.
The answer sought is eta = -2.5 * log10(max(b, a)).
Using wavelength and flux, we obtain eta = 2.2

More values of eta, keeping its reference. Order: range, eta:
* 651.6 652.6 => 1.4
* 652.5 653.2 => 3.2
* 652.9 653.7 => 2.1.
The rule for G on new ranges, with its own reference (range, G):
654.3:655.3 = 654.953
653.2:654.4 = 653.446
